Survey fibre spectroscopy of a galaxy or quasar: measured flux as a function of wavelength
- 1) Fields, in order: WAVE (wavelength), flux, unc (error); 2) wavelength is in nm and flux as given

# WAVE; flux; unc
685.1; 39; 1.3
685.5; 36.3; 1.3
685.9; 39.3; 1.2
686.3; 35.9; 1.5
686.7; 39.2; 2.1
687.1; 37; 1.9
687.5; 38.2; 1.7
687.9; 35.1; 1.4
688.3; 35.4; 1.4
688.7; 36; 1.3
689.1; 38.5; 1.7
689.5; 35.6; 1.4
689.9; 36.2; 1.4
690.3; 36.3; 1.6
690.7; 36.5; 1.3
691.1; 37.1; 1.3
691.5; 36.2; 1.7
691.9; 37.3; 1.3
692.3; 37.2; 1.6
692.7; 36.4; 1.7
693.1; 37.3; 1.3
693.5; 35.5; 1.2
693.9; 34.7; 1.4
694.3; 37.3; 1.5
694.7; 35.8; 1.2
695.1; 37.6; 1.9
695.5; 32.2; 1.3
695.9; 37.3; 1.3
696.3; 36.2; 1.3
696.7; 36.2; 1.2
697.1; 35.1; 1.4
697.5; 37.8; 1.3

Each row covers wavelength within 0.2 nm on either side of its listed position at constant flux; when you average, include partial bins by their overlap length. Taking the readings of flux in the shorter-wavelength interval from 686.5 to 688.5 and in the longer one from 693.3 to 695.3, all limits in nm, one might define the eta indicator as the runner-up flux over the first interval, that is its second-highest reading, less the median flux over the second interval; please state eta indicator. 2.4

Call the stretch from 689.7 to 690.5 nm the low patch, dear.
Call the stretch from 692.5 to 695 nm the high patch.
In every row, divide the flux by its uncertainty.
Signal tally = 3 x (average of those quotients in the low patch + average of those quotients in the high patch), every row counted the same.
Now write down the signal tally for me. 152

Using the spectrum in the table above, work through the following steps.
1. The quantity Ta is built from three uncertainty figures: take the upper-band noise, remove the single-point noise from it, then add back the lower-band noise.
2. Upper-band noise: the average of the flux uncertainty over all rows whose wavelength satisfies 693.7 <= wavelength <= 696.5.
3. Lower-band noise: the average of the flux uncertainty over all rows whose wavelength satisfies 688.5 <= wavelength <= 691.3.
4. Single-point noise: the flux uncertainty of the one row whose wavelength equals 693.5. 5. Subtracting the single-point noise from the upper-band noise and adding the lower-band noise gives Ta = 1.64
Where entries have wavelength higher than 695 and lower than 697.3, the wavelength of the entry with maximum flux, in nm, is 695.1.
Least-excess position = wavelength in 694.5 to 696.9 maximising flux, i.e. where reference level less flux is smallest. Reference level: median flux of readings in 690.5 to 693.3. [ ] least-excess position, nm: 695.1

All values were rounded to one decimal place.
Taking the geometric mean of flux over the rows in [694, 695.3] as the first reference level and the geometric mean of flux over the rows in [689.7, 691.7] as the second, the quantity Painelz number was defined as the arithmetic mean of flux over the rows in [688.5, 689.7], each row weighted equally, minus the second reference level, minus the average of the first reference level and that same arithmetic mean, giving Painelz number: -36.6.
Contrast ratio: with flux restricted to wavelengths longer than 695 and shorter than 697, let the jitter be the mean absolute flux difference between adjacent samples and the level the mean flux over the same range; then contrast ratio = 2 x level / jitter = 25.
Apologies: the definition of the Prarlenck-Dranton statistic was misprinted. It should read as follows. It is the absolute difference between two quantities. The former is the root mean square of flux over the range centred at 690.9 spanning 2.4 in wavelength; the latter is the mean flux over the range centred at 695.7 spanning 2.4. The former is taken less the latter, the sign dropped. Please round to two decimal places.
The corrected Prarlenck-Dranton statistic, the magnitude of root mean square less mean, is 0.72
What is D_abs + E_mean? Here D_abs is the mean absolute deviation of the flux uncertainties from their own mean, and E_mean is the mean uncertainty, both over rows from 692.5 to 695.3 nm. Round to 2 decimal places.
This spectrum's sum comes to 1.67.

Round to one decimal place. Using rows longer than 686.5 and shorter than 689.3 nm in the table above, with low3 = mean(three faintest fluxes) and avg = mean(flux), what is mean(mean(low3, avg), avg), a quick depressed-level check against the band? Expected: 36.7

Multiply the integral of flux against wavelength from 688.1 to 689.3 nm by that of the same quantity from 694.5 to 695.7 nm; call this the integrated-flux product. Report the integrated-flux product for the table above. 1857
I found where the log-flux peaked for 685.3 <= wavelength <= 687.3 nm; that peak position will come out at 685.9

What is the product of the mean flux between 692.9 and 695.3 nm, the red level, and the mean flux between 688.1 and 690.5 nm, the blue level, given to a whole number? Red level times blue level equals 1321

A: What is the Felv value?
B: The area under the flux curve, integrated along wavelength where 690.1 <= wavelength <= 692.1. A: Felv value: 73.4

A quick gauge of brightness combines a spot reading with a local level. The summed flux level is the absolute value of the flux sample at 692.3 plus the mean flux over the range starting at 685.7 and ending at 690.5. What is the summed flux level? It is 74.1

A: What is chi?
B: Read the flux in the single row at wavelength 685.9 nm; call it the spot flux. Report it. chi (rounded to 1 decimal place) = 39.3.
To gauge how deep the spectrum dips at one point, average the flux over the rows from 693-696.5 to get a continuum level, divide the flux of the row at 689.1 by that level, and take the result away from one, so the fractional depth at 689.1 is -0.07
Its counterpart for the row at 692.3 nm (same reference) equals -0.03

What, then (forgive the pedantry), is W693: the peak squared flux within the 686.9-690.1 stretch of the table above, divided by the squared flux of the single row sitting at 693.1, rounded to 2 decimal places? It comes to 1.07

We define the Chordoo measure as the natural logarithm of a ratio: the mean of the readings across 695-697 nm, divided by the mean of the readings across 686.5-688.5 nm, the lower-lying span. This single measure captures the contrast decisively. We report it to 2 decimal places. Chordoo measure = -0.03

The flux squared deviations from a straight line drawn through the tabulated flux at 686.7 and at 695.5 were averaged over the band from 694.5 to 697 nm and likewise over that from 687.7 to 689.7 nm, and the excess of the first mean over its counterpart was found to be 14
